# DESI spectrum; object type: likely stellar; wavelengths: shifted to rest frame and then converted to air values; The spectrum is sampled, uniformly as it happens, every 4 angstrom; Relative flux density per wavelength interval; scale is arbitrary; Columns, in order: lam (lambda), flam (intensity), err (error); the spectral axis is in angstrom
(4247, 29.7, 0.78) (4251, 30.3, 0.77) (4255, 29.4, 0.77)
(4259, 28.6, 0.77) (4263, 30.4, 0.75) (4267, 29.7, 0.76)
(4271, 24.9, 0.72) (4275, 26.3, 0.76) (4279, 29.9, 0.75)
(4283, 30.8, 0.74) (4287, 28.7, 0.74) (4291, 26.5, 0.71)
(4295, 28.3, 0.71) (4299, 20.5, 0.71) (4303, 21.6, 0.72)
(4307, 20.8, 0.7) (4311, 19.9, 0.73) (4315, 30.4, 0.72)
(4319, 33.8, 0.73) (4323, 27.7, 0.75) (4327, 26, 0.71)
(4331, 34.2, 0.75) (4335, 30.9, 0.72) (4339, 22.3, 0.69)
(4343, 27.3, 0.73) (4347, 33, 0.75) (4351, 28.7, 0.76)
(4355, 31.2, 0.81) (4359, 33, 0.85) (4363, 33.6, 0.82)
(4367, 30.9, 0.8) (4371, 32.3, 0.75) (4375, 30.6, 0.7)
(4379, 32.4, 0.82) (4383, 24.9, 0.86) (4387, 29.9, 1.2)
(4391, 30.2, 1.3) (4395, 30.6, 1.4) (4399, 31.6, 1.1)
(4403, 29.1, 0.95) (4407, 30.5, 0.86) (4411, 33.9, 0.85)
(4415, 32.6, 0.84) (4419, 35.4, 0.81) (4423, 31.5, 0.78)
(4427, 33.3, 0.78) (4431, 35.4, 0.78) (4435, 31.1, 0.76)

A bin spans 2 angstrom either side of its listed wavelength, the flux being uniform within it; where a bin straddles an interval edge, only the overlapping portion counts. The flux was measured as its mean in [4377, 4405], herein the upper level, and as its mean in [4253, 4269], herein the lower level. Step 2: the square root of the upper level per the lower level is 1.00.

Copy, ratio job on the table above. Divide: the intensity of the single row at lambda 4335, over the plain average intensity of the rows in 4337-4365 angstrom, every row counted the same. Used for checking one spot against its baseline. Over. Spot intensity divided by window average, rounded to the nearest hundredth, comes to 1.03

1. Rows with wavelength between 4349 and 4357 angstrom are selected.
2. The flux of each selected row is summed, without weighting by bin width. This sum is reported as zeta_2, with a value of 60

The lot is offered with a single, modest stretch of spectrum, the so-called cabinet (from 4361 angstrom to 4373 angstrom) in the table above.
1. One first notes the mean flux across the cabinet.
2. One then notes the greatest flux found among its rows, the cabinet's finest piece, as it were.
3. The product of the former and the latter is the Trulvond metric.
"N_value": 1084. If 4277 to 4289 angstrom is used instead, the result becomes 918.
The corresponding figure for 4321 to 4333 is 1002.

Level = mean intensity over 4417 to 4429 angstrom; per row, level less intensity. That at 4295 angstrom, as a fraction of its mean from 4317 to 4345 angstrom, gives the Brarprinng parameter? 1.13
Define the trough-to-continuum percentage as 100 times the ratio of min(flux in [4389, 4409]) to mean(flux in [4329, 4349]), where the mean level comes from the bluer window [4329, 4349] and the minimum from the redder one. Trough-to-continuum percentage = 99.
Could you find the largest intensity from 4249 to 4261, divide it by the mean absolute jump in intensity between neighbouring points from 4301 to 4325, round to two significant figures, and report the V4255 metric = 7.0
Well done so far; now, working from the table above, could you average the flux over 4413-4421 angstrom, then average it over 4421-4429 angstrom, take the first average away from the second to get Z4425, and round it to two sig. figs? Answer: -1.6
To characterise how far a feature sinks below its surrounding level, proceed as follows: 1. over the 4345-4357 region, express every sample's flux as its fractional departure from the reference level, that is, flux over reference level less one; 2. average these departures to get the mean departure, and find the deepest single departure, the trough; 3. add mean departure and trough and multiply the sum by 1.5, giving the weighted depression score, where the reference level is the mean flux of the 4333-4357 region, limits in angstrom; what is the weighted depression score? 0.10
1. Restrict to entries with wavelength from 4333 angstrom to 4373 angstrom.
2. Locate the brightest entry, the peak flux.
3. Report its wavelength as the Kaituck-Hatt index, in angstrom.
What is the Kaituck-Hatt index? 4363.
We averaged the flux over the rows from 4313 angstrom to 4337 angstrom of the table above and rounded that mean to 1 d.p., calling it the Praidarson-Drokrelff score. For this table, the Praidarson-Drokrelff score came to 30.5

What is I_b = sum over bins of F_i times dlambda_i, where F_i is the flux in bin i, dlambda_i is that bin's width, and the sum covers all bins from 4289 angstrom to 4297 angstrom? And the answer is 219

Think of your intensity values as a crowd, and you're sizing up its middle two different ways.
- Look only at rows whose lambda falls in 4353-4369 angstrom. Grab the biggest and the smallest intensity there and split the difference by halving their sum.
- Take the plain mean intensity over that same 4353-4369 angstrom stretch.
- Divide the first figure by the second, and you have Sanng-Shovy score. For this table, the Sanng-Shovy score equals 1.00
